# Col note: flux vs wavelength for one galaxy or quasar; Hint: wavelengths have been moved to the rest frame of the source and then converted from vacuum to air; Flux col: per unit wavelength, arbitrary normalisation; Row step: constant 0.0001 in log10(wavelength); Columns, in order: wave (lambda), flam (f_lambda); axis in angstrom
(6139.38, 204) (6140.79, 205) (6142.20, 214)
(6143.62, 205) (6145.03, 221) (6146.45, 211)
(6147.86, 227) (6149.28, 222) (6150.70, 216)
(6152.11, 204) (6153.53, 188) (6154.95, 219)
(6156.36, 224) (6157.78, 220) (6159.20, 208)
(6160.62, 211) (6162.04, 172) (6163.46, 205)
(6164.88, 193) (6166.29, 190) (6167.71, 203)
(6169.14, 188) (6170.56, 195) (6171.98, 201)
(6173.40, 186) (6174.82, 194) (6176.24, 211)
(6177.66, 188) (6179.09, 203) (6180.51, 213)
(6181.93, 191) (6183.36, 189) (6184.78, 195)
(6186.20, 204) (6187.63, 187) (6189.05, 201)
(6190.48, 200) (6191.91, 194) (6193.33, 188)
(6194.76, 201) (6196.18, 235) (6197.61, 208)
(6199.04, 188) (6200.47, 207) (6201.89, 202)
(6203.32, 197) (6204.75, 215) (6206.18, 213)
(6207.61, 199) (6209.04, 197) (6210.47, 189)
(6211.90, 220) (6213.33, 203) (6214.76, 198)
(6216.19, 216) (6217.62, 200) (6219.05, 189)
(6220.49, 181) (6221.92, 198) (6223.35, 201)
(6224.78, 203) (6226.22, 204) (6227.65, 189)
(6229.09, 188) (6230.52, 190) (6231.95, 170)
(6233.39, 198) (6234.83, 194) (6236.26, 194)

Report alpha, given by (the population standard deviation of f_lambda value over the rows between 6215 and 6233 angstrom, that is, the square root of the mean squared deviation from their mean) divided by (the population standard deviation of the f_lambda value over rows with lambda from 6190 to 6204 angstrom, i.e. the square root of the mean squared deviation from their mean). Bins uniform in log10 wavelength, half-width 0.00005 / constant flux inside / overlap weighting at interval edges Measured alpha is 0.9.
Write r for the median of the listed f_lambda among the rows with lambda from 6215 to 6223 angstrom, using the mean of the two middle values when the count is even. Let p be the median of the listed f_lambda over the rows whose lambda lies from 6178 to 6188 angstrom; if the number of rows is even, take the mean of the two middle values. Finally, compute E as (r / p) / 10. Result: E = 0.102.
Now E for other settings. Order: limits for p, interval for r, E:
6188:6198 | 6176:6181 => 0.103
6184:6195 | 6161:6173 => 0.098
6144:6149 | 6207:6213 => 0.090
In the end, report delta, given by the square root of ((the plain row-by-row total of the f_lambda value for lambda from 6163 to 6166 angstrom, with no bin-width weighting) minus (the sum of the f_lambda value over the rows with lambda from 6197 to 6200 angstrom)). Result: 1.4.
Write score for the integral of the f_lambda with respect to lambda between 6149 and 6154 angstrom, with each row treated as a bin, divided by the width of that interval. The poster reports 207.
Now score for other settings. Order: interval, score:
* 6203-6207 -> 209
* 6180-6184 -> 197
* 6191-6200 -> 202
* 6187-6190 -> 195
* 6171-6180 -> 198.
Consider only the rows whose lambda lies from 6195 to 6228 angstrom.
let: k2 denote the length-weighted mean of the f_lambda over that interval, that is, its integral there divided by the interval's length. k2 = 202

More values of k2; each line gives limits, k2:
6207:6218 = 203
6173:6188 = 197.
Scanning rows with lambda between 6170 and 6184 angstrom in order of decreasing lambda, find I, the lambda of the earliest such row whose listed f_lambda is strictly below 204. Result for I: 6183.36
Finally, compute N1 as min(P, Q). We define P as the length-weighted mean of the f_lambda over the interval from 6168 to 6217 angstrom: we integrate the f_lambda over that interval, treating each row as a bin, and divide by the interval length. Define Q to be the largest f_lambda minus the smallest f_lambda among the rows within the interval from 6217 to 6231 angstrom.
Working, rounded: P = 200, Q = 23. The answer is 23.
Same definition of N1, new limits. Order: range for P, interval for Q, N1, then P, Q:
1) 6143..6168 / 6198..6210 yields 27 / 208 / 27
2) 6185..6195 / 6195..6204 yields 47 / 196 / 47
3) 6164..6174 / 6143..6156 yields 39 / 194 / 39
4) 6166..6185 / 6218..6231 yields 23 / 196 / 23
